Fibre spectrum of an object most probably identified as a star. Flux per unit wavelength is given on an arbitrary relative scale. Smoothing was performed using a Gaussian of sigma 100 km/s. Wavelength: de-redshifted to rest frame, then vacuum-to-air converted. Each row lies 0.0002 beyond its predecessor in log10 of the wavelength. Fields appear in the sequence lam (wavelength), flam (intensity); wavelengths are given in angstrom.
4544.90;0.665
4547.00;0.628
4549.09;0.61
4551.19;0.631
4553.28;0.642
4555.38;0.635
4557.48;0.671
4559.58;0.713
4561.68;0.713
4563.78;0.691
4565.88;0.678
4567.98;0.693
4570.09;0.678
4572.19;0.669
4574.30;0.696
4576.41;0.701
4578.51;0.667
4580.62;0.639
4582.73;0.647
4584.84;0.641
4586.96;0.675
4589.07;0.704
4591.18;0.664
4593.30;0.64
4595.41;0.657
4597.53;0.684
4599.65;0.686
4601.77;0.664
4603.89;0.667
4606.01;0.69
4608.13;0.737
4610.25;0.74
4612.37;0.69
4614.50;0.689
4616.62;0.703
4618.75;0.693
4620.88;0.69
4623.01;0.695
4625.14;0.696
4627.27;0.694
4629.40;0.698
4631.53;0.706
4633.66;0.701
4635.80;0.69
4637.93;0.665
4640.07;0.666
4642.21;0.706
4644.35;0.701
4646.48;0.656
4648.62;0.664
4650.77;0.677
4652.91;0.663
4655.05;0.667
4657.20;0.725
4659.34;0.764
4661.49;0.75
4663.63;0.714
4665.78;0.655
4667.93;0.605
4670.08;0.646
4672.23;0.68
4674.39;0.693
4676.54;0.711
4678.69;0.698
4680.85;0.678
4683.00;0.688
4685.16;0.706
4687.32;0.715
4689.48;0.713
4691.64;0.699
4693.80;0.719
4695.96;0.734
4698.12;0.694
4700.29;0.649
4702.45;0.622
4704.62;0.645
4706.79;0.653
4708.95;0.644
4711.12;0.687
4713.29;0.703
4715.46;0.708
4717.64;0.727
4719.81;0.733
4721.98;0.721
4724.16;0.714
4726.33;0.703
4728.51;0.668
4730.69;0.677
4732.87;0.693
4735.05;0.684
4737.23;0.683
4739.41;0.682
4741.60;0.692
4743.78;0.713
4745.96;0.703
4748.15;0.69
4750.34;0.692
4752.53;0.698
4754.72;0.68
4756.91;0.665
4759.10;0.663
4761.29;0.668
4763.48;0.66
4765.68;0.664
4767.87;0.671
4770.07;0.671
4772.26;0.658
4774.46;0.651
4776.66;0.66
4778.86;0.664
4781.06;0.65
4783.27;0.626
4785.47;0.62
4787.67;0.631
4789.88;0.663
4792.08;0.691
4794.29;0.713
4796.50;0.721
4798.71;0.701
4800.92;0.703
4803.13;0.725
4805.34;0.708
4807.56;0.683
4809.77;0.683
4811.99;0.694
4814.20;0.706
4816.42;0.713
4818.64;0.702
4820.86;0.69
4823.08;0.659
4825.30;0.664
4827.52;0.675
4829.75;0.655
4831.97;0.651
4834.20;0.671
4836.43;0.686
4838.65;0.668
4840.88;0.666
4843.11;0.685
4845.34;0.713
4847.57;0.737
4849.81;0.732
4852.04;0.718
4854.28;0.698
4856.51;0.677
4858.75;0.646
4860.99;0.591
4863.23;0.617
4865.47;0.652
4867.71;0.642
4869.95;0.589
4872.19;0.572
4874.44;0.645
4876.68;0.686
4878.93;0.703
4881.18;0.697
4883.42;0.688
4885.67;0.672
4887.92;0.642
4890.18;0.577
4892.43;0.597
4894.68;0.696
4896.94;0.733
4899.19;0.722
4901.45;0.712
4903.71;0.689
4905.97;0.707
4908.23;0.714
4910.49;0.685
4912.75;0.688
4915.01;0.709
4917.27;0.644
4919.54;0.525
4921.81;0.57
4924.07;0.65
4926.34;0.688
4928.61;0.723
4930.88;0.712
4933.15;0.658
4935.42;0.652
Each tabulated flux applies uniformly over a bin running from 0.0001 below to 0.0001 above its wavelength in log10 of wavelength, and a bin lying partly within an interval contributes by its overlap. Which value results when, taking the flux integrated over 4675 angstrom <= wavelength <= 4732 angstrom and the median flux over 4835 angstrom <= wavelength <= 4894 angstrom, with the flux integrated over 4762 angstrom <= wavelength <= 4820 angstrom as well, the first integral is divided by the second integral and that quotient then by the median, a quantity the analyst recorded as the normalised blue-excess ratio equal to 1.50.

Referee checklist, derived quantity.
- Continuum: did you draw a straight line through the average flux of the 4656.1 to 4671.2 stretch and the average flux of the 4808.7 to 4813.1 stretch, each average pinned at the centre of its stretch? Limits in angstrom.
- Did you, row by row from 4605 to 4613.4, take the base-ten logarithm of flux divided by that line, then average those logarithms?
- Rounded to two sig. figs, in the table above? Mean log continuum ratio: 0.011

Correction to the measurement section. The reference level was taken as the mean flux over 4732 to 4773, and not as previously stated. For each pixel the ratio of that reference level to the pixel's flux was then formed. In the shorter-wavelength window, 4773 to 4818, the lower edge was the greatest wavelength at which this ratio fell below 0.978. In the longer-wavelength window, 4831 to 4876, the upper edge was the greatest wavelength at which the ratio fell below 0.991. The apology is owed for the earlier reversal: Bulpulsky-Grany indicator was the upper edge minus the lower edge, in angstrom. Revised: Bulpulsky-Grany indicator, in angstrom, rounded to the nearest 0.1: 37.9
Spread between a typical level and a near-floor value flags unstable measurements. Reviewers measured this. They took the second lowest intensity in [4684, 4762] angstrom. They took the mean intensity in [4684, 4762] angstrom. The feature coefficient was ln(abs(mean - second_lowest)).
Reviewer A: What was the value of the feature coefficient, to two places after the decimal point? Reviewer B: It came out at -3.08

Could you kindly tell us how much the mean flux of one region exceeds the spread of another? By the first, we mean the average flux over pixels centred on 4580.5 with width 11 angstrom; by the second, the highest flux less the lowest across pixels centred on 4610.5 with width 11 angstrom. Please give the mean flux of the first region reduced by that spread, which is 0.61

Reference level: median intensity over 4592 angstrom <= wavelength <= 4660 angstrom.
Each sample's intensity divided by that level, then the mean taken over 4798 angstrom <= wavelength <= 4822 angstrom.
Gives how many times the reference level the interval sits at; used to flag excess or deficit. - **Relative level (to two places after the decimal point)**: 1.02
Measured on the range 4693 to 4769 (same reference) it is 0.99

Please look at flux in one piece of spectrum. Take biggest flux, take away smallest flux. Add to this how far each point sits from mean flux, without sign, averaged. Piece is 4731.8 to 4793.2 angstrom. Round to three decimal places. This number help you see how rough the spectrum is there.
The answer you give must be 0.111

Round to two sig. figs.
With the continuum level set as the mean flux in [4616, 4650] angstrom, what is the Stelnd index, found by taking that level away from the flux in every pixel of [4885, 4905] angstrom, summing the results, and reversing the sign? 0.16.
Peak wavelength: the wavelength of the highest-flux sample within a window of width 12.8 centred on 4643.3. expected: 4642.21 angstrom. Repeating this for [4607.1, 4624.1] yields 4610.25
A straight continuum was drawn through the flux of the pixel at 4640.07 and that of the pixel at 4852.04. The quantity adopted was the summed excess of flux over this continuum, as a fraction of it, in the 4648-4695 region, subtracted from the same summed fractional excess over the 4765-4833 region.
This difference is -1.9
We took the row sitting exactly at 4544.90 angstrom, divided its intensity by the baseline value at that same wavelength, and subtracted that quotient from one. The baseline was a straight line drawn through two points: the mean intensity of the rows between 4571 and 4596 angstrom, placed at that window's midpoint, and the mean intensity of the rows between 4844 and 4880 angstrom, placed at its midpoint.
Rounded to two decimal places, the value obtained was 0.00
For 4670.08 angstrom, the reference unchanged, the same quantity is 0.03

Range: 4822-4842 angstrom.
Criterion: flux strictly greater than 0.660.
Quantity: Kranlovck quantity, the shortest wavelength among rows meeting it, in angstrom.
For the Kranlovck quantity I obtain 4825.30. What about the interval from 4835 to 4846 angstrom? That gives 4836.43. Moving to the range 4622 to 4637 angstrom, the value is 4623.01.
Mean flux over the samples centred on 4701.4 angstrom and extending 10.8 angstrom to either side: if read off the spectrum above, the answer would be 0.675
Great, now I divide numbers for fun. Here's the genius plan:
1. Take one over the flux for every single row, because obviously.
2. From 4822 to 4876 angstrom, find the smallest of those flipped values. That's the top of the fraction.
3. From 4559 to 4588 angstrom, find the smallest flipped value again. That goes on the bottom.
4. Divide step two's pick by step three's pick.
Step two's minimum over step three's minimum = 0.97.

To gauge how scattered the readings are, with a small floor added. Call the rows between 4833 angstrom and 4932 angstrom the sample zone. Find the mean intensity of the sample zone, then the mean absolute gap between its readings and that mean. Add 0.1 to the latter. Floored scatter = 0.140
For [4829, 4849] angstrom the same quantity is 0.121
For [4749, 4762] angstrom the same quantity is 0.112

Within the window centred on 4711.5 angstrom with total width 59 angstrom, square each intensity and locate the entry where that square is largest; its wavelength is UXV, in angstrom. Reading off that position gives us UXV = 4695.96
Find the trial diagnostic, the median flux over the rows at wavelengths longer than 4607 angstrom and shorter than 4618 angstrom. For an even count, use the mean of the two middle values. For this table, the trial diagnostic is 0.703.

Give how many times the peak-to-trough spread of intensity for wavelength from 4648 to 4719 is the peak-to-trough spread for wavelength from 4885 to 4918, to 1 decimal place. 1.0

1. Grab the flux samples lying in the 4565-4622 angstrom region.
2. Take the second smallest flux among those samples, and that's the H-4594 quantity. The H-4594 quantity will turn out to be 0.64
